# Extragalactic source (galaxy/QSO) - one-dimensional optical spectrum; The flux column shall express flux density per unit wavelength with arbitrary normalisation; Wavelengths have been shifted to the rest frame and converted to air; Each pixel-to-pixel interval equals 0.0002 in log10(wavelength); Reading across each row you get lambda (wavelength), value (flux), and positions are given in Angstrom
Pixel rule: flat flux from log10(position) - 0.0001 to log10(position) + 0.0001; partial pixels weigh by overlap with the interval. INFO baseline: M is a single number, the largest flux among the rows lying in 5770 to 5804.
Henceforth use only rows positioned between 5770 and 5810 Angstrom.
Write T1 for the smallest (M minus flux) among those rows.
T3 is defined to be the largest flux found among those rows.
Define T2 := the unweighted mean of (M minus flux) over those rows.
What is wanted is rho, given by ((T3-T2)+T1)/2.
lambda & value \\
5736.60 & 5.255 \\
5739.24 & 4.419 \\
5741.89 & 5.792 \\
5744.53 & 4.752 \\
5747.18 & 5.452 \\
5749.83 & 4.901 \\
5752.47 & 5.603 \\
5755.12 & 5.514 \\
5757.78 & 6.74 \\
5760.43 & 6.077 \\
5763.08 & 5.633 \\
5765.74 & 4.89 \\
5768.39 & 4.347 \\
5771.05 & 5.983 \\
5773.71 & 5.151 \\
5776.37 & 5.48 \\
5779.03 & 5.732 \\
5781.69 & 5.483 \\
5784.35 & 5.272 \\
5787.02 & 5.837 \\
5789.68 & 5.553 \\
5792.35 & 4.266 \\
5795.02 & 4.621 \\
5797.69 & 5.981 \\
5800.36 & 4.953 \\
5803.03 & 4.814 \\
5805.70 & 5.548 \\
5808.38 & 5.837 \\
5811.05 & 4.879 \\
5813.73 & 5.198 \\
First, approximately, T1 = 0.00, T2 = 0.62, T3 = 5.983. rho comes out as 2.68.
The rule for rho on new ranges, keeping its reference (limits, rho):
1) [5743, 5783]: 2.72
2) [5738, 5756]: 2.60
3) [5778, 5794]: 2.68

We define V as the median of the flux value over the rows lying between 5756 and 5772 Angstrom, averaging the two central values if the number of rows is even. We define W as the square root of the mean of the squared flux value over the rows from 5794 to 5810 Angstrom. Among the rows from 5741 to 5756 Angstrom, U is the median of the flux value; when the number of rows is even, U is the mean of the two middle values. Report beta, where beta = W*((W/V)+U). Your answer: 34.0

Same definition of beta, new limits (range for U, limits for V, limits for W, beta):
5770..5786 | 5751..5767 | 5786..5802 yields 33.6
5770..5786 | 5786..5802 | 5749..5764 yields 38.0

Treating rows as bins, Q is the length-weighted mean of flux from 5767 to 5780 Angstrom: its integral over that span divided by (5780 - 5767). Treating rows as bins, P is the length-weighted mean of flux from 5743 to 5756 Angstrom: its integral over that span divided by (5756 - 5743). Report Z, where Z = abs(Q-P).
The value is 0.08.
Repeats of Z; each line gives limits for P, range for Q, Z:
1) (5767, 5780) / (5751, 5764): 0.59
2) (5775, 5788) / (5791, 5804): 0.62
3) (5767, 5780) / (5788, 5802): 0.24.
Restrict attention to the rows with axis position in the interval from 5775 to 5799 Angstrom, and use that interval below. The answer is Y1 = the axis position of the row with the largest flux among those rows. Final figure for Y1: 5797.69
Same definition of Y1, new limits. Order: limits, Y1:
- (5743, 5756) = 5752.47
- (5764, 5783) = 5771.05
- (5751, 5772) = 5757.78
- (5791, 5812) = 5797.69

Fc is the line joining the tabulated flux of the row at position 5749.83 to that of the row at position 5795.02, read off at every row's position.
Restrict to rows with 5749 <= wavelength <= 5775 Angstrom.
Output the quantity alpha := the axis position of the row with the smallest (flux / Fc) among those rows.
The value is 5768.39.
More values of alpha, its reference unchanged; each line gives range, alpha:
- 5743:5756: 5744.53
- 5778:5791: 5784.35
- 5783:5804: 5792.35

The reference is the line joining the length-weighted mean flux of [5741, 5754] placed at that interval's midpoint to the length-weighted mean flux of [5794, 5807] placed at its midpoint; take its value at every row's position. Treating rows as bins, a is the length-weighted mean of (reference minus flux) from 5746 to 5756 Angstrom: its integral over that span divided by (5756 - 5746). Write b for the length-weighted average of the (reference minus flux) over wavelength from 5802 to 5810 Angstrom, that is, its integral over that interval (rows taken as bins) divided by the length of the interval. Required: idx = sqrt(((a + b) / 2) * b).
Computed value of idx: 0.18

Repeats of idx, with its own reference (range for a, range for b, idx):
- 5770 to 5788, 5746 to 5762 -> 0.41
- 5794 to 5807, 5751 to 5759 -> 0.46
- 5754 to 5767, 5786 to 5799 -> 0.08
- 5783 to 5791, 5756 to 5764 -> 0.73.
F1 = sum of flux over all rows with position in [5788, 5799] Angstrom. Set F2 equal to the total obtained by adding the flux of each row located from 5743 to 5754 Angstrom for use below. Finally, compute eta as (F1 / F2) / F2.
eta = 0.0476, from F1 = 20.4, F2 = 20.7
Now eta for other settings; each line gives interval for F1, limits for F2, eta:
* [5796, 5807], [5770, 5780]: 0.0426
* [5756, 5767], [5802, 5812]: 0.0525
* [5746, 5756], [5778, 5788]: 0.0431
